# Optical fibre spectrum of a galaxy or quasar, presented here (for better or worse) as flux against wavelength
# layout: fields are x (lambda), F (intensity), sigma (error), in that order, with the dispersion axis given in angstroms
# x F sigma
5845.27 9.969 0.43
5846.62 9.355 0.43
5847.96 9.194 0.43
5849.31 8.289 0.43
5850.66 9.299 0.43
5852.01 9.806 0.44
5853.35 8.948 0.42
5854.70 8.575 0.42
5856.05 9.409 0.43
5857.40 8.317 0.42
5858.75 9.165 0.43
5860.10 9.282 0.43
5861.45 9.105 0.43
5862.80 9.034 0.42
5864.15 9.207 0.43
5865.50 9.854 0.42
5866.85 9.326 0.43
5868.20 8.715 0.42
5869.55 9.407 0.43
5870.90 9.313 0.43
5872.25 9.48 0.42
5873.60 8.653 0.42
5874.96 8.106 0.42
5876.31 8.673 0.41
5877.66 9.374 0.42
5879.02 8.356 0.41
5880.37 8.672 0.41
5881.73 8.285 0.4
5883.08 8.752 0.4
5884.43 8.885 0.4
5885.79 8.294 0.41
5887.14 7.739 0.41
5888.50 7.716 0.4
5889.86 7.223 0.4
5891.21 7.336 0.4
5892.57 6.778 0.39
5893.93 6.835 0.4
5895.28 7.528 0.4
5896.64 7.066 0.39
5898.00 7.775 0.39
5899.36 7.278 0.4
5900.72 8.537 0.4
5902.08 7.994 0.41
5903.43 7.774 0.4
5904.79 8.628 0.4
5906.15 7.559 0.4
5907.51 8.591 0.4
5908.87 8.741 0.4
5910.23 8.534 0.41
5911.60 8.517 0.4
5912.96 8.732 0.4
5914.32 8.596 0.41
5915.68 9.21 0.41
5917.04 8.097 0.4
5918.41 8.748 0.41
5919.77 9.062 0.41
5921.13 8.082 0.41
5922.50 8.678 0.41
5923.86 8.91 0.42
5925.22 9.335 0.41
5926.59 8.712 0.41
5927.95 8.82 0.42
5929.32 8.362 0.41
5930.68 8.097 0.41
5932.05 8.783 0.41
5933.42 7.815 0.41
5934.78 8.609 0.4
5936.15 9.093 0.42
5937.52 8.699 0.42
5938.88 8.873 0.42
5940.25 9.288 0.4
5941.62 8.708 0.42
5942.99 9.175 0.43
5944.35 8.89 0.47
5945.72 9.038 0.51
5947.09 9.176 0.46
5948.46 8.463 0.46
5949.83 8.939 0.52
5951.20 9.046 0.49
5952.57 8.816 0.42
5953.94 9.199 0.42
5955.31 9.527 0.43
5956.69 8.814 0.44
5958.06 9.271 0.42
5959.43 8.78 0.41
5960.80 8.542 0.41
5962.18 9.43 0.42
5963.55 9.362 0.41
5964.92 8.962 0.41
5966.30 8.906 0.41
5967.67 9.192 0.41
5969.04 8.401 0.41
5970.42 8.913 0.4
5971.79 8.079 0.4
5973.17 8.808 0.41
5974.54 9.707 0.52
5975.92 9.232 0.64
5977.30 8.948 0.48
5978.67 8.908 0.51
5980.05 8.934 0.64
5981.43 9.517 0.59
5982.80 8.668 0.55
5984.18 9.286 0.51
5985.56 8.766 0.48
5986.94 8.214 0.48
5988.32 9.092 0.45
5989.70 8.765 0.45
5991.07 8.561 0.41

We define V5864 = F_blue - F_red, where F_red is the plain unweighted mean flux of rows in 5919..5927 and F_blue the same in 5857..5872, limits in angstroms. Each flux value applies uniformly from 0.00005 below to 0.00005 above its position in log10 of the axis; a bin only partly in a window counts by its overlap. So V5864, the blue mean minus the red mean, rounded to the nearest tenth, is 0.4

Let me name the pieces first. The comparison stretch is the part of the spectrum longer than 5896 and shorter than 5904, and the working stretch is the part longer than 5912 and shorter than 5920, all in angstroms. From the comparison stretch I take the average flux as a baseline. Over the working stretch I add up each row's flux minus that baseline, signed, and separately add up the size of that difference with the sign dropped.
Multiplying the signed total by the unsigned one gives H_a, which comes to 36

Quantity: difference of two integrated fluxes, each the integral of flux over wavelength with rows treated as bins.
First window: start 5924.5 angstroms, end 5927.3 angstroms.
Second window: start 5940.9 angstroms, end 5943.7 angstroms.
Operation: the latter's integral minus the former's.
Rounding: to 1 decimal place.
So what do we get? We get -0.2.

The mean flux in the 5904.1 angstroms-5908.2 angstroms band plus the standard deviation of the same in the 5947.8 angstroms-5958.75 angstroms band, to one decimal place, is 8.6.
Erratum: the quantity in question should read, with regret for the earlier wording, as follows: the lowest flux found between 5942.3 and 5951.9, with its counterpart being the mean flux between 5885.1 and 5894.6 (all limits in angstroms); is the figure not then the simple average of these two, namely 7.9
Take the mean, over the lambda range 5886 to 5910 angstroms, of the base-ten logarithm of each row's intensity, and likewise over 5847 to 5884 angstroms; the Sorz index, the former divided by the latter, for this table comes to 0.93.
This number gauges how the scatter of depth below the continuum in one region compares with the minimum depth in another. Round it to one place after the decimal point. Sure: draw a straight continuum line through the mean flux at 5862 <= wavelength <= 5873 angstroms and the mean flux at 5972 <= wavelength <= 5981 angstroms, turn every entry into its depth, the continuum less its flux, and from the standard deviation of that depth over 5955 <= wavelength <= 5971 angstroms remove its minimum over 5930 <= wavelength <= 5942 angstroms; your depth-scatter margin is 0.5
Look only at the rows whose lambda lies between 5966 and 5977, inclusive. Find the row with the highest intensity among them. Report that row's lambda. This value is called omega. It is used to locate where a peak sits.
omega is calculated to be 5974.54 angstroms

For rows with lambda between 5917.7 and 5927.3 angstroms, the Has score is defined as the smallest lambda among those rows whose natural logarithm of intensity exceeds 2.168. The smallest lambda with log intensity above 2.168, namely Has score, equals 5918.41 angstroms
